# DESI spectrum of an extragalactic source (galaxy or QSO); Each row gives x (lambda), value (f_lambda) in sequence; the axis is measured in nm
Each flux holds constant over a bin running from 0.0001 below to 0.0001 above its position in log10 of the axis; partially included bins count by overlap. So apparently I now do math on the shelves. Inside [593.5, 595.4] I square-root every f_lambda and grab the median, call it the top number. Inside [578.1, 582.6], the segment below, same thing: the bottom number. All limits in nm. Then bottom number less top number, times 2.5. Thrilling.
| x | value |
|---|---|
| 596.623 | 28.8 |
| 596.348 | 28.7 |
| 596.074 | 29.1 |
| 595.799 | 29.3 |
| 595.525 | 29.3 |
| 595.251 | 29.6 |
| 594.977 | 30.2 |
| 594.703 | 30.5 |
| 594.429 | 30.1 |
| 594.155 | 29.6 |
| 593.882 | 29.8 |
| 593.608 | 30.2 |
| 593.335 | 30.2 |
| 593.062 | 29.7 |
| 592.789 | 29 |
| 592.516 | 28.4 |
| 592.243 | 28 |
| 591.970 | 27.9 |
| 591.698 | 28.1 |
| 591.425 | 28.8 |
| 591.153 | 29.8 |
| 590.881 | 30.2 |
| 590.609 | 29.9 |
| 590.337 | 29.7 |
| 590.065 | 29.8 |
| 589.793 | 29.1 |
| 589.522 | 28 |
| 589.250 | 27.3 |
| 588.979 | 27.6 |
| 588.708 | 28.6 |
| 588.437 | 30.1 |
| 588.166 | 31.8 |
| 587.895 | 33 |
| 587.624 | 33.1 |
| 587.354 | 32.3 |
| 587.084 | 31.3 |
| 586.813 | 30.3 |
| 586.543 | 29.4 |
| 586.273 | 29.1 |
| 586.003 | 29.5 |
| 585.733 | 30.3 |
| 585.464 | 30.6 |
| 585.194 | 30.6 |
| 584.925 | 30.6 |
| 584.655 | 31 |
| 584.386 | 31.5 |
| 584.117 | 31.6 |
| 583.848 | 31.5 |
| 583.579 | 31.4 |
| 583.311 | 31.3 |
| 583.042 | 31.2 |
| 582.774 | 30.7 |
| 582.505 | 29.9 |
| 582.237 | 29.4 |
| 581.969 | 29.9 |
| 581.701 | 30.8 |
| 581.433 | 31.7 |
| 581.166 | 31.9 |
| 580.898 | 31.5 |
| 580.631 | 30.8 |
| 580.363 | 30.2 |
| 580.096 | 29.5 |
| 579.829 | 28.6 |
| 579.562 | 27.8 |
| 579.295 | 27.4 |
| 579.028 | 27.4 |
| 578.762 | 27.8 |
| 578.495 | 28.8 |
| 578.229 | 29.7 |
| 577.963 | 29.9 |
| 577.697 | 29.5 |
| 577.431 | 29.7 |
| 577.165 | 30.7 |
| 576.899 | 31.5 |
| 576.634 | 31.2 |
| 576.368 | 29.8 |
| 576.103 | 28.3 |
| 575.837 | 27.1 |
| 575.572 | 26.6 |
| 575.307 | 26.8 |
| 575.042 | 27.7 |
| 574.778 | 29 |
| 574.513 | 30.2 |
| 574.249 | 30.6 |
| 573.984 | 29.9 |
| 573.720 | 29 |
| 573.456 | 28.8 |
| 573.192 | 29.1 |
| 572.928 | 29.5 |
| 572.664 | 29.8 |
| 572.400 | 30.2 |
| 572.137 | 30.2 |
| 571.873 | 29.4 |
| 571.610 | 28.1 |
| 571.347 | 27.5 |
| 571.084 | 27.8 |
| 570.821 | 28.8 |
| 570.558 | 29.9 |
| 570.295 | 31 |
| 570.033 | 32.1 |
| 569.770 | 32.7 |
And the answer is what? -0.09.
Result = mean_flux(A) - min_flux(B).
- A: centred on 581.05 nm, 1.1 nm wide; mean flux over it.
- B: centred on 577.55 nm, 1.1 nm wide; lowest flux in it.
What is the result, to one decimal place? 2.0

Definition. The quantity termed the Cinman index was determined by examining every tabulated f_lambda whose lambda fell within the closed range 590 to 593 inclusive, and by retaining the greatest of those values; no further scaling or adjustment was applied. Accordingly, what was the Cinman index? 30.2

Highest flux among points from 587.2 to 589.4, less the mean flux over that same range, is 2.6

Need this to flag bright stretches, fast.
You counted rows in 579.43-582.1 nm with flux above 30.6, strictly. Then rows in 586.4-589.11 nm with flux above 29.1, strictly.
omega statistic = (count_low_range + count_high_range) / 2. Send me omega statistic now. 6.5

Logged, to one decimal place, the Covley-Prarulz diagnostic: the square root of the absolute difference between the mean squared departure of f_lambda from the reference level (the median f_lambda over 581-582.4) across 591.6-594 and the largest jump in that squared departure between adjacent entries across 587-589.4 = 1.2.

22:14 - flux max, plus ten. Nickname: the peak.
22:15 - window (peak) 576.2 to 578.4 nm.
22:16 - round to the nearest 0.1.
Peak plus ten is 41.5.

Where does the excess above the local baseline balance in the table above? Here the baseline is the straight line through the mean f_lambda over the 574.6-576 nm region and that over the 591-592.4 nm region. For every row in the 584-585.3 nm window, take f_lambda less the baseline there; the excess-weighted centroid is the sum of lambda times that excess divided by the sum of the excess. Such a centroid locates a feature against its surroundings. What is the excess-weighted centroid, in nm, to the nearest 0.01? 584.60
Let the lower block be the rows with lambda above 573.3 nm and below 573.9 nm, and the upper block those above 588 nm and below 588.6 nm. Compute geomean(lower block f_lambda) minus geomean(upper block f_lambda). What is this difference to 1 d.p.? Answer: -2.0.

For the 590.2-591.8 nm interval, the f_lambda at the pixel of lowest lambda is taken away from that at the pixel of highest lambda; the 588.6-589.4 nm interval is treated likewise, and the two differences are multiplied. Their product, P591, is 2.1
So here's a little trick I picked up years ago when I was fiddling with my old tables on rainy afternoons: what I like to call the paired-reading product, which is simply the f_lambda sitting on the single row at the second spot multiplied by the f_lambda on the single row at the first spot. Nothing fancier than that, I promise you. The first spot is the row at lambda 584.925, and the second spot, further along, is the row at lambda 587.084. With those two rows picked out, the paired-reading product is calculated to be 958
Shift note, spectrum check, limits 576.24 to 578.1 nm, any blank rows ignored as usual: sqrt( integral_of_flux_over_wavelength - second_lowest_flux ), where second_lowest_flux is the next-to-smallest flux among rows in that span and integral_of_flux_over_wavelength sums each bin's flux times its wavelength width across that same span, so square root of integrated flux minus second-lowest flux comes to 5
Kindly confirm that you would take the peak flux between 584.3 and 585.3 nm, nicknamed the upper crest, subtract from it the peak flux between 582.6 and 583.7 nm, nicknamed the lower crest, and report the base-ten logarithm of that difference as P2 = -1.0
